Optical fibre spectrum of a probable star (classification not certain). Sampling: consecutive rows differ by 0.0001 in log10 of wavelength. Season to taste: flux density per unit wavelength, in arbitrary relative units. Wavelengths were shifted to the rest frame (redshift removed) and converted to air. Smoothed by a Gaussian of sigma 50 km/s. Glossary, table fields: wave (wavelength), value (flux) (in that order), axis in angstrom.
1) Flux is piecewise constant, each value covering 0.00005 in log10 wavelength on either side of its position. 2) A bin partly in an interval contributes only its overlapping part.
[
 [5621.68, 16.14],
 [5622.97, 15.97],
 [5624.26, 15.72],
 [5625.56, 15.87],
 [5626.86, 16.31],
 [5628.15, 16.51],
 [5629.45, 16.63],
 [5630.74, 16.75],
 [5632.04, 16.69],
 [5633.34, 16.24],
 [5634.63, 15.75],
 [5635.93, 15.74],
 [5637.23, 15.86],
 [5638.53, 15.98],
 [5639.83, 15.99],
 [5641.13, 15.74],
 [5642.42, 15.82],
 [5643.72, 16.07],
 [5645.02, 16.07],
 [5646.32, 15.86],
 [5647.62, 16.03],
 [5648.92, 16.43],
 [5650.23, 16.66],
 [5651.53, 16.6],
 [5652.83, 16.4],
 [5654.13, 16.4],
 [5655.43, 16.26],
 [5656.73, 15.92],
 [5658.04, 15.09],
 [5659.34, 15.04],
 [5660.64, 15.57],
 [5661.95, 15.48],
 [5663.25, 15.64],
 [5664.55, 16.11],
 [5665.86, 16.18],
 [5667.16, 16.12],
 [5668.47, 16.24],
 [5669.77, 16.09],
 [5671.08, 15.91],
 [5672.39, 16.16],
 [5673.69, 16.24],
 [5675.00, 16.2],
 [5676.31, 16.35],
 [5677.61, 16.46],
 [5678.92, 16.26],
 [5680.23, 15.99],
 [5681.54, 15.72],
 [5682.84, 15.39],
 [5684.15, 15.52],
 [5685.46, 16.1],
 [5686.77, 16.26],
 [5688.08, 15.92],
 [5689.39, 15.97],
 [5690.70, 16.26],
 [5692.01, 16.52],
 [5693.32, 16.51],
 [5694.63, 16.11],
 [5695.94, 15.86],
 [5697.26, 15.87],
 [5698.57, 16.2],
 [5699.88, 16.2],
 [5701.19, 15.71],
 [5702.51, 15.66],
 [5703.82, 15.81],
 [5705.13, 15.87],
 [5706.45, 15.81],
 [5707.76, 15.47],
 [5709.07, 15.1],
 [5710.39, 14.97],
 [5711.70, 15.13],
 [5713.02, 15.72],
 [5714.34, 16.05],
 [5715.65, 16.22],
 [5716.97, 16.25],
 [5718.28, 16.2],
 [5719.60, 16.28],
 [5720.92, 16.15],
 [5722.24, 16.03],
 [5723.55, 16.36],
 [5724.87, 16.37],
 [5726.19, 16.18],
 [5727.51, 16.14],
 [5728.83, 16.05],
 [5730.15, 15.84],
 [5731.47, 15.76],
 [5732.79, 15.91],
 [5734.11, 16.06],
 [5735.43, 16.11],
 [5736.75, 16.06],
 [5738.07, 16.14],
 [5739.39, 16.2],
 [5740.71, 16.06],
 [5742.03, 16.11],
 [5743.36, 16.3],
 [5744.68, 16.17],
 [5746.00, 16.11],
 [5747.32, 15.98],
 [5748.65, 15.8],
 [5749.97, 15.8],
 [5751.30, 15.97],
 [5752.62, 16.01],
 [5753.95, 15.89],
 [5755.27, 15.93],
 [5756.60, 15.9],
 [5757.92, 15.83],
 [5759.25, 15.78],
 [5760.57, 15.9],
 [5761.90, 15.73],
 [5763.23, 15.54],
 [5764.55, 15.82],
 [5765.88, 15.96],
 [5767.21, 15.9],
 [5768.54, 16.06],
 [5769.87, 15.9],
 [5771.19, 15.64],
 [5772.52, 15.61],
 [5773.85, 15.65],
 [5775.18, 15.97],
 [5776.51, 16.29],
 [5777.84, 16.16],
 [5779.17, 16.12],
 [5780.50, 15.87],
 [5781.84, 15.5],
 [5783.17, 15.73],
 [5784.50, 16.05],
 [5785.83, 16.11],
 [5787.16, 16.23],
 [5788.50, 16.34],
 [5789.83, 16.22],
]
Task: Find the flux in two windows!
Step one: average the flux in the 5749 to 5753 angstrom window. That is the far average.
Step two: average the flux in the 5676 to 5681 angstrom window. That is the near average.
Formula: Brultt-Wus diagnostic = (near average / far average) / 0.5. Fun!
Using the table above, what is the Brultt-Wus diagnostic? 2.04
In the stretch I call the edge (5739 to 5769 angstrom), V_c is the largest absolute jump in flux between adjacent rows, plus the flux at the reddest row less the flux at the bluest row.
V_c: 0.14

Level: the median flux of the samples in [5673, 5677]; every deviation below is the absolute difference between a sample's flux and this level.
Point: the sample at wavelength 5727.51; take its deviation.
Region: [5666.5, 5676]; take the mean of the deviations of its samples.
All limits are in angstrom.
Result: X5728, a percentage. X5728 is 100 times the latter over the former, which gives 103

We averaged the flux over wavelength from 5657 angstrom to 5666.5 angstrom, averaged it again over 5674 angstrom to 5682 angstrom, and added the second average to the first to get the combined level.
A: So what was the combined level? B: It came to 31.8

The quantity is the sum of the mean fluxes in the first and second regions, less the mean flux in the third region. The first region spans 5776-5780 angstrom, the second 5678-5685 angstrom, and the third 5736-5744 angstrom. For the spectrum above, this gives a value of 15.8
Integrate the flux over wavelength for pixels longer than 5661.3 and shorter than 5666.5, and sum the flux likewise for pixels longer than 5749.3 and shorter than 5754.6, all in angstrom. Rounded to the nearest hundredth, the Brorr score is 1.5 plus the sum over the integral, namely 2.27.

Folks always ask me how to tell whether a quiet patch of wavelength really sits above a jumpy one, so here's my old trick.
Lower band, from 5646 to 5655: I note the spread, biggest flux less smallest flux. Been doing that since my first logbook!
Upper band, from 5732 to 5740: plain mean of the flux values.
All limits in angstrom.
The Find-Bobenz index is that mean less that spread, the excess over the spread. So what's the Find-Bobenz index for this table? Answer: 15.3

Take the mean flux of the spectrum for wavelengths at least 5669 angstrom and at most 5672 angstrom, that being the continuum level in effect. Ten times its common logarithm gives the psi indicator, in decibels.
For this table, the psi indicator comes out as 12.0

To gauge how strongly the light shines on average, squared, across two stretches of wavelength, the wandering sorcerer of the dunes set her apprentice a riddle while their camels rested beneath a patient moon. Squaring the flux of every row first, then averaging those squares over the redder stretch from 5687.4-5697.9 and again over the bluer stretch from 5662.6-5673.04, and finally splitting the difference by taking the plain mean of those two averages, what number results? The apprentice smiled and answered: 259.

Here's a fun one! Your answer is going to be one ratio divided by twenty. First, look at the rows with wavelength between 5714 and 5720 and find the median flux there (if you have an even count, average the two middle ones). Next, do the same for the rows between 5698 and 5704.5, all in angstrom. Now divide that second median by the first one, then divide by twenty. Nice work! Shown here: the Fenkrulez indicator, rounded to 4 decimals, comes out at 0.0487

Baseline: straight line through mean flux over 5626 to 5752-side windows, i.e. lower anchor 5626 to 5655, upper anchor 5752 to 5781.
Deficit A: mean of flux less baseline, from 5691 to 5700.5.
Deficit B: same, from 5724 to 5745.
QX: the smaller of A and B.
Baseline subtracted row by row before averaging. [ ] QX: 0.12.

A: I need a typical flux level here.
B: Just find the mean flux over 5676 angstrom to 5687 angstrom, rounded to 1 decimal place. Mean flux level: 16.0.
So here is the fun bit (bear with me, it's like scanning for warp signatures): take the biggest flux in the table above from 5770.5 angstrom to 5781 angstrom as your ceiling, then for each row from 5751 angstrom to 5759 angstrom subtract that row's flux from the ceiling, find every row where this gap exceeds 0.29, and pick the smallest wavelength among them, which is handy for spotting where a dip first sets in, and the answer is 5751.30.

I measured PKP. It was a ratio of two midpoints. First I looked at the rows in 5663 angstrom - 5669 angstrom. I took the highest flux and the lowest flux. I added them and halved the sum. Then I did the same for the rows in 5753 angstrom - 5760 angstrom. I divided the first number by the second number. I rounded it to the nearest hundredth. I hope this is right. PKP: 1.01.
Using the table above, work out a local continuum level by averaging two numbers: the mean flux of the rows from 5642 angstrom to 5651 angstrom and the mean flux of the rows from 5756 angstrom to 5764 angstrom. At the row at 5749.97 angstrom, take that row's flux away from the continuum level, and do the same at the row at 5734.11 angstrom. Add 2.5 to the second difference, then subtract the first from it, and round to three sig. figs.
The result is 2.24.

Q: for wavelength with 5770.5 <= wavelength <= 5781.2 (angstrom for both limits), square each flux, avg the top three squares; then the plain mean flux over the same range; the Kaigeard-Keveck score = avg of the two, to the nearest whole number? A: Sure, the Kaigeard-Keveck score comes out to 139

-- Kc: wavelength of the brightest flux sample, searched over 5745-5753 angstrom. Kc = 5746.00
